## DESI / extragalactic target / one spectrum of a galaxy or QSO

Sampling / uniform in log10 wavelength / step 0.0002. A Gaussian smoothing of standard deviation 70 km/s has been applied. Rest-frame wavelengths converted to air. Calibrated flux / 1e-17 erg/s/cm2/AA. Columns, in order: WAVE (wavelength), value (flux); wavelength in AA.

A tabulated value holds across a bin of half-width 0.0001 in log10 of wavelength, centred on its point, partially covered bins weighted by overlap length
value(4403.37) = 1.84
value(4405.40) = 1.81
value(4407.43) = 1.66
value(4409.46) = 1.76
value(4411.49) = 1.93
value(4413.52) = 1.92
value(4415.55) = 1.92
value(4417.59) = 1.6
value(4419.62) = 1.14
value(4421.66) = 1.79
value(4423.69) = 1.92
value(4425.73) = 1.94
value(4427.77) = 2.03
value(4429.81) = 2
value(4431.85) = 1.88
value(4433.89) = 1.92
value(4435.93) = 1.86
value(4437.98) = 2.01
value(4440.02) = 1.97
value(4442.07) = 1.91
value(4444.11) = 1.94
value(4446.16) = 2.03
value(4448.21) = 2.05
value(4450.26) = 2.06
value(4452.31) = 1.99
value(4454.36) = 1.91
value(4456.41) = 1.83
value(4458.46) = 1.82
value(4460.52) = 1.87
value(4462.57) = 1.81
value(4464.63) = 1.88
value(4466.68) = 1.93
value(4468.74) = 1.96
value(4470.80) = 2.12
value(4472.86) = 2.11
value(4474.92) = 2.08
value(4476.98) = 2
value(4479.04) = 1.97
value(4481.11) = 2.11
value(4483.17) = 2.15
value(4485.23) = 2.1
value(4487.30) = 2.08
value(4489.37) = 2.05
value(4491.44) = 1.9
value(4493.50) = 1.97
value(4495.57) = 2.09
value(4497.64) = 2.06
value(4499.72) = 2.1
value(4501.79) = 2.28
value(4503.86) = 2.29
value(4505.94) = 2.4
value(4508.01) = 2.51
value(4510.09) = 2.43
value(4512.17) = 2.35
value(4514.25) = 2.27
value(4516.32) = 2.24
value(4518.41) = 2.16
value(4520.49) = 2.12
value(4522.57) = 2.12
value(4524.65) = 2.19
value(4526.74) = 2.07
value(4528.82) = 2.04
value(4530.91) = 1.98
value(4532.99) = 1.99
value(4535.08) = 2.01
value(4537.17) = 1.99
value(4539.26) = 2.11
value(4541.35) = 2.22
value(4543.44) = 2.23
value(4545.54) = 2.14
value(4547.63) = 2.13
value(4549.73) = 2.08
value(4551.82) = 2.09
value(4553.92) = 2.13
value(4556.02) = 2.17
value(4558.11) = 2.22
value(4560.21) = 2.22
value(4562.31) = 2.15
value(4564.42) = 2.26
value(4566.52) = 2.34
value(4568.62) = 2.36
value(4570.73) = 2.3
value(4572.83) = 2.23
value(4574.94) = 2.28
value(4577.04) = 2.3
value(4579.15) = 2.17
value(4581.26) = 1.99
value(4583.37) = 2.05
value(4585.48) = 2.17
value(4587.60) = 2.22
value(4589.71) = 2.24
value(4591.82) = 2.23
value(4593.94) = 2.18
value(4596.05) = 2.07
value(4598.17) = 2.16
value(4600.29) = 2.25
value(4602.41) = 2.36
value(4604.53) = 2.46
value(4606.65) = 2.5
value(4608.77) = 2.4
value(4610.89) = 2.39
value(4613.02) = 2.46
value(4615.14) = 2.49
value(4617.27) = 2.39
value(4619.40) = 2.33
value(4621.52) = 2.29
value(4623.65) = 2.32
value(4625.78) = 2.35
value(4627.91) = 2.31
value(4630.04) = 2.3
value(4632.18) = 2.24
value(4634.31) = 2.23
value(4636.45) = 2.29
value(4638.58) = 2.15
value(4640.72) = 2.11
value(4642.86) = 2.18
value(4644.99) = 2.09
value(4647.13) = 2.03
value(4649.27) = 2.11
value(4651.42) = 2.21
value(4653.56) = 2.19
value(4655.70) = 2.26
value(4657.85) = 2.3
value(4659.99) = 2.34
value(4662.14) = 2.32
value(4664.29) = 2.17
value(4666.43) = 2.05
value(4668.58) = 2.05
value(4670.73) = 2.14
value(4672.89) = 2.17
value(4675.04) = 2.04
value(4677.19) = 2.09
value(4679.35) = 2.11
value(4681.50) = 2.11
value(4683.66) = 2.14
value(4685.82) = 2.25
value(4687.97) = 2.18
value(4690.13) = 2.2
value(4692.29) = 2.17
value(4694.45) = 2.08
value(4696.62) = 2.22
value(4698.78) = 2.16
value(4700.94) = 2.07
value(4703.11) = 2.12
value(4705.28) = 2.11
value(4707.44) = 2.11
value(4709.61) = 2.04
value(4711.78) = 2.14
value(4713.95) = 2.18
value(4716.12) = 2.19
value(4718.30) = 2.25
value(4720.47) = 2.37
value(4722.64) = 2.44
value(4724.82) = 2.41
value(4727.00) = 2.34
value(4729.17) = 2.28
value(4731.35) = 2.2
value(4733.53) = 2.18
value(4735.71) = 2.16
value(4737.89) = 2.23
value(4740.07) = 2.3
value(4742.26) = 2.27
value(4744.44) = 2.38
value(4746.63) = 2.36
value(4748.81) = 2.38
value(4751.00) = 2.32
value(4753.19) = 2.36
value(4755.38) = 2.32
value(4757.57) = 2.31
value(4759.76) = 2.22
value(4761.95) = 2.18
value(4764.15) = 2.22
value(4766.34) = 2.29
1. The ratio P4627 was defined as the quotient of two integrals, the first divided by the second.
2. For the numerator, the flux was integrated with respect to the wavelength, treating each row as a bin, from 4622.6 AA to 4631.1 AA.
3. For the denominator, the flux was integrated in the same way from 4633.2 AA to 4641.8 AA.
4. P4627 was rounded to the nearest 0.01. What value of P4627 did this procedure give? 1.05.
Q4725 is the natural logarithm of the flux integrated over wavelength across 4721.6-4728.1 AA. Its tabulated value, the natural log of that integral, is 2.75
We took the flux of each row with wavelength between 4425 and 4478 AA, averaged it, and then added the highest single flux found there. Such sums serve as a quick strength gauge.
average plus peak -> 4.08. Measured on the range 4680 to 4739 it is 4.64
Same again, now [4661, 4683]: 4.45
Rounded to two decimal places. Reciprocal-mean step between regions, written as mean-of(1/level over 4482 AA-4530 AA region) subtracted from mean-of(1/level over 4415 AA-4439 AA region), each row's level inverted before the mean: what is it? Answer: 0.10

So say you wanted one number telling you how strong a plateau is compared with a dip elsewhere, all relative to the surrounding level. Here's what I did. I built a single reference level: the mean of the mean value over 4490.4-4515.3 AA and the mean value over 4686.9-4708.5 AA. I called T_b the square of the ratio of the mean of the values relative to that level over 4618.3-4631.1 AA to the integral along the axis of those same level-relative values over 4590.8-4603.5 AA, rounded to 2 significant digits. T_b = 0.0068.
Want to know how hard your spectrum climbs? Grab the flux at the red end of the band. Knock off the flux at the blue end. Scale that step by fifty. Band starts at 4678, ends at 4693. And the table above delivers 3.0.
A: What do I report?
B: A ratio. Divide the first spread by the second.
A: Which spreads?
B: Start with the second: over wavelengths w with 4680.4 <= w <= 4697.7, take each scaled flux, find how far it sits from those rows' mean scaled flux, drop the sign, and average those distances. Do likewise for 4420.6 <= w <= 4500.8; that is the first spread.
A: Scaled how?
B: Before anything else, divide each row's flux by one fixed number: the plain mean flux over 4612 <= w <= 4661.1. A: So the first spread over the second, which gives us 1.9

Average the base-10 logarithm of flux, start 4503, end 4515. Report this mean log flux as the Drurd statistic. 0.38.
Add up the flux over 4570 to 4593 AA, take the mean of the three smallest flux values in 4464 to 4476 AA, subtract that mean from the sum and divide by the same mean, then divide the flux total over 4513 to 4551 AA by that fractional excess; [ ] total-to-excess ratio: 3.3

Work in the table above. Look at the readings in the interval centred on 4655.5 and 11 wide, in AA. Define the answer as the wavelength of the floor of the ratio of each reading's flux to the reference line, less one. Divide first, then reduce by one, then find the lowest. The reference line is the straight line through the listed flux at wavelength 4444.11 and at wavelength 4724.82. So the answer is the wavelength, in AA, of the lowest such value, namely 4653.56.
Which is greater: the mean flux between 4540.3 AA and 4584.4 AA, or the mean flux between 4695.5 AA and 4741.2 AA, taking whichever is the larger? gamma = 2.21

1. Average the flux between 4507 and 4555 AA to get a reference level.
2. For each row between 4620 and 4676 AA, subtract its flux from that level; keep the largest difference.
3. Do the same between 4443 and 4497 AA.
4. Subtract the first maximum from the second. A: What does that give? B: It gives 0.22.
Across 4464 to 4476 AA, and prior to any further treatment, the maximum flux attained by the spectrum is 2.12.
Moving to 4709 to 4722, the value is 2.37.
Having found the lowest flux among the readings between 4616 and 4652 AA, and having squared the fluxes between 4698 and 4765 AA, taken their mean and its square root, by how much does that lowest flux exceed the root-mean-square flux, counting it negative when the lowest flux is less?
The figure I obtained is -0.22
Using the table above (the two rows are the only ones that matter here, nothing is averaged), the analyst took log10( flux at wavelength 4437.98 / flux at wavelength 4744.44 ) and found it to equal -0.07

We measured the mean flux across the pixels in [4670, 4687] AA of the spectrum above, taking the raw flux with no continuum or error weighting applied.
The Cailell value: 2.13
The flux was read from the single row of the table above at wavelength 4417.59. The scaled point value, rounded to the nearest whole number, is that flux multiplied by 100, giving 160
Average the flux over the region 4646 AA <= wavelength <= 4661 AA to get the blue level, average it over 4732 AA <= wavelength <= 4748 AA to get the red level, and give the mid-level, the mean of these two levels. 2.24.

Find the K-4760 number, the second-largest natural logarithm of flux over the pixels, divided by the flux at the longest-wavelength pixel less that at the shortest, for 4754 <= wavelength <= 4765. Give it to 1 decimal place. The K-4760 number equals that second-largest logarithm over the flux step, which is -8.4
